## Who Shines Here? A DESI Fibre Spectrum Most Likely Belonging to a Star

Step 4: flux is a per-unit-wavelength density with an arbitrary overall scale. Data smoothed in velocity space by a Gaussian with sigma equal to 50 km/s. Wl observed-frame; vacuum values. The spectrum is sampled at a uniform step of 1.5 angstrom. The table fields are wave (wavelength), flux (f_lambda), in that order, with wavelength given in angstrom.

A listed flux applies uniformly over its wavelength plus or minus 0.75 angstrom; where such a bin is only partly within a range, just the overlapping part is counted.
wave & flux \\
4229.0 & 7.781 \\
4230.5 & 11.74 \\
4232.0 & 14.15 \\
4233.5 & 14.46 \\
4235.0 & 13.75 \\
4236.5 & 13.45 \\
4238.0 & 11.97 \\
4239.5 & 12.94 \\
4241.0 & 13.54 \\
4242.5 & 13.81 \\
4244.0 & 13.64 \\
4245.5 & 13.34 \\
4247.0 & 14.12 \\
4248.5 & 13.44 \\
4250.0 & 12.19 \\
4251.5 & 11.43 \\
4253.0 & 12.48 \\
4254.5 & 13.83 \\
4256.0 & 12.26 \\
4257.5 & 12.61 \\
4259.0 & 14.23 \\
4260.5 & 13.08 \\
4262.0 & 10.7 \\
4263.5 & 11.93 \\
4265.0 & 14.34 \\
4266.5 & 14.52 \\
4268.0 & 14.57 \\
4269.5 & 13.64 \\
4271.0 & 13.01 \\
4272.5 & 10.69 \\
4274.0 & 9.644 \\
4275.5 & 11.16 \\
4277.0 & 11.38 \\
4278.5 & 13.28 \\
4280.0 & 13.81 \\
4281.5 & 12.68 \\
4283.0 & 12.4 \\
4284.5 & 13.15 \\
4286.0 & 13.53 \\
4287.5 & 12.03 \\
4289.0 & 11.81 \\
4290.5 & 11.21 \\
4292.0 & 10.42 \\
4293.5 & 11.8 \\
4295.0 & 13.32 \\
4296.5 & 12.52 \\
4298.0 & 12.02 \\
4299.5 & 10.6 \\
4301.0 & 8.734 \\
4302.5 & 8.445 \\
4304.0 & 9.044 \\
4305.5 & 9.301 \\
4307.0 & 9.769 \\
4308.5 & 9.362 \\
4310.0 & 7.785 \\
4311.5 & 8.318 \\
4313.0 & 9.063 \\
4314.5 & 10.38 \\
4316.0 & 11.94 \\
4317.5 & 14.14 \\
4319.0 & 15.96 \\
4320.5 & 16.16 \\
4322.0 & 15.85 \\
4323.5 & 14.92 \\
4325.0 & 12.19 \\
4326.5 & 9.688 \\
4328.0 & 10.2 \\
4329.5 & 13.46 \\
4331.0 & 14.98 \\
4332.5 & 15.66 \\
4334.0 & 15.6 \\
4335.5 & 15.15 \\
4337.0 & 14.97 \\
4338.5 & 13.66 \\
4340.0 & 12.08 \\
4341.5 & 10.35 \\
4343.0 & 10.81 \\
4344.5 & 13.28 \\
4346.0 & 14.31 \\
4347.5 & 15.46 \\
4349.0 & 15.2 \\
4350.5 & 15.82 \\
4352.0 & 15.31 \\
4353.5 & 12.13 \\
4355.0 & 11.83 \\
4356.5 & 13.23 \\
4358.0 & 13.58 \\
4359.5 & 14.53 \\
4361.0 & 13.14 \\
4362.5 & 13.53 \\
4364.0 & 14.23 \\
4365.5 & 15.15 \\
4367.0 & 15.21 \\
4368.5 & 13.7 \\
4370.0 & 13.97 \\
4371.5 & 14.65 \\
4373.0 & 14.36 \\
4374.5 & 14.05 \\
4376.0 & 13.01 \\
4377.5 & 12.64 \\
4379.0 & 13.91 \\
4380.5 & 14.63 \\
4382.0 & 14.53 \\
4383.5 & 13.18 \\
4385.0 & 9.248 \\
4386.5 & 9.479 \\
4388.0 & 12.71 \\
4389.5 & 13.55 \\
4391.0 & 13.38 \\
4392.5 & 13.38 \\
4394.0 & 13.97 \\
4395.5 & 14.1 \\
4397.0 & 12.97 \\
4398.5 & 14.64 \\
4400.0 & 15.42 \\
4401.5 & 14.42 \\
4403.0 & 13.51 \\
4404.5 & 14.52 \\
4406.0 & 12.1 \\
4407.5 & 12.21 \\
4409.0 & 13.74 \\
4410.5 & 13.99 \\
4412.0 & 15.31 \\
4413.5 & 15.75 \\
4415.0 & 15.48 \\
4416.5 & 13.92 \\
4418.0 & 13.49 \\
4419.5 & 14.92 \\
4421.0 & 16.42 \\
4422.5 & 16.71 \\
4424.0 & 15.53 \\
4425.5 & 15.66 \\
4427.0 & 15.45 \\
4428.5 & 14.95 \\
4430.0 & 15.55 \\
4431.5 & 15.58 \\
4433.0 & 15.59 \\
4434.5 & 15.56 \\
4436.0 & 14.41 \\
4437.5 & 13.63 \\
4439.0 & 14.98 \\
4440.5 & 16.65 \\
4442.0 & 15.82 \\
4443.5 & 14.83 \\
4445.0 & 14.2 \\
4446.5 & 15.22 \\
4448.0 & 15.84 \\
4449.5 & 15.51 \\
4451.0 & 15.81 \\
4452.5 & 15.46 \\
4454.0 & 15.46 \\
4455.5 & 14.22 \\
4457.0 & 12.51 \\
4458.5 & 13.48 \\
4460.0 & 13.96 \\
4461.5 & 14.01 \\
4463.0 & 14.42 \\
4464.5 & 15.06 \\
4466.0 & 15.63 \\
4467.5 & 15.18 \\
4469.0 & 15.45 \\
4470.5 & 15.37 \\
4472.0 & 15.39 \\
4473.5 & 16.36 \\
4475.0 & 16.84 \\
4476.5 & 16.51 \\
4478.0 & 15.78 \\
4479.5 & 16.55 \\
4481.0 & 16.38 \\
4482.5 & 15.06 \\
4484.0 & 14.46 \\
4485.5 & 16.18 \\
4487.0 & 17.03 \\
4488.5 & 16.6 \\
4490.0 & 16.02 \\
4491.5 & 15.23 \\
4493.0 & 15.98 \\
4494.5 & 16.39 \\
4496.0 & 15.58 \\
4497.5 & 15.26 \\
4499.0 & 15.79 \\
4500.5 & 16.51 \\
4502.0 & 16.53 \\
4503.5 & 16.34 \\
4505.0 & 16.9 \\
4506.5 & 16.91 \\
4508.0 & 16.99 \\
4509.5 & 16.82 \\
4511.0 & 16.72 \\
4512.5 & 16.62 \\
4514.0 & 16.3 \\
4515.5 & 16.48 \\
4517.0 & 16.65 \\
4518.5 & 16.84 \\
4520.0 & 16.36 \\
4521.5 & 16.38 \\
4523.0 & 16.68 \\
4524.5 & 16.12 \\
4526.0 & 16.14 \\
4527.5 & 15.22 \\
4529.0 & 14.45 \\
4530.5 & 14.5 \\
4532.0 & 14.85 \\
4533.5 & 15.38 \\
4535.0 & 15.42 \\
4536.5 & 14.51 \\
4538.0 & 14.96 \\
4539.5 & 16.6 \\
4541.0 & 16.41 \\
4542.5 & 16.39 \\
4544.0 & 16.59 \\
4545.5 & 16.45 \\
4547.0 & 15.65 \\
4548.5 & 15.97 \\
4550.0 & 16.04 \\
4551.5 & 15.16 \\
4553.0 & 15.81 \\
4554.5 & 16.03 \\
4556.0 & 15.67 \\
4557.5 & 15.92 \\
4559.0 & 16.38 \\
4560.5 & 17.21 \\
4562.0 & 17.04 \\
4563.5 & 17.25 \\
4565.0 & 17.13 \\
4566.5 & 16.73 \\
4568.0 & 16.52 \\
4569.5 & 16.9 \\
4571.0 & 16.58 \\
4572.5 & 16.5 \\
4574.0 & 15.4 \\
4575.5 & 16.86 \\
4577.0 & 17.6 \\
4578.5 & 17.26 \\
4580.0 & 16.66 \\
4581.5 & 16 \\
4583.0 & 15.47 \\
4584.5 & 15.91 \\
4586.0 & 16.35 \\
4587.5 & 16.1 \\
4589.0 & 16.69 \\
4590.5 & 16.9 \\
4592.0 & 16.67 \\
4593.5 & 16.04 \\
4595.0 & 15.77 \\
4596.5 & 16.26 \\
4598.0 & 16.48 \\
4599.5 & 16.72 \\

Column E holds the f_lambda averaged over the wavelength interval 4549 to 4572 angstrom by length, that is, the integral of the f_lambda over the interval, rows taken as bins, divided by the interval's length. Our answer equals 16.4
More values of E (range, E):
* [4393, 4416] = 14.1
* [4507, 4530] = 16.3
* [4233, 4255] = 13.2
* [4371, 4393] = 13.1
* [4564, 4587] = 16.5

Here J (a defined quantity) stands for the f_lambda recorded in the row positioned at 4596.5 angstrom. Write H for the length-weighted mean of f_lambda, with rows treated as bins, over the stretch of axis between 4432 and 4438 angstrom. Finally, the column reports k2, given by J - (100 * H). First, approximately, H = 14.9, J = 16.26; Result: -1472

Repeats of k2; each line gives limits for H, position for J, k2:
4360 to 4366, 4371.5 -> -1384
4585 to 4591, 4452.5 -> -1631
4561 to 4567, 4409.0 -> -1692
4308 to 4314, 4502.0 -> -851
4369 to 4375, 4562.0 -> -1407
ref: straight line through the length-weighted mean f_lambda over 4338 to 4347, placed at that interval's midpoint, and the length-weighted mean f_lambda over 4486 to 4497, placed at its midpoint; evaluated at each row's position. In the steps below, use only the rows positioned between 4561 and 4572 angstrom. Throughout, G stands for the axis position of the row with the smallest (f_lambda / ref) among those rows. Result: 4571.0 angstrom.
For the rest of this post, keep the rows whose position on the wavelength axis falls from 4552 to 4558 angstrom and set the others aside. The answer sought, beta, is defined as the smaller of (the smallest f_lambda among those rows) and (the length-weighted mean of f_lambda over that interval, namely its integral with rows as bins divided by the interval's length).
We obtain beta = 15.7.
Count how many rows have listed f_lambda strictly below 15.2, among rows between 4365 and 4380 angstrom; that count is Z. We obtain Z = 9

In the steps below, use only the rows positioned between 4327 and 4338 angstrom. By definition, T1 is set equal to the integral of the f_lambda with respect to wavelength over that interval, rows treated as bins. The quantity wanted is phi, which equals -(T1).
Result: -156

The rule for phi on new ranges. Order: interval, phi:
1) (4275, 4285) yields -126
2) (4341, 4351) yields -136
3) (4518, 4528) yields -163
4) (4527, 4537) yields -149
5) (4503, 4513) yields -168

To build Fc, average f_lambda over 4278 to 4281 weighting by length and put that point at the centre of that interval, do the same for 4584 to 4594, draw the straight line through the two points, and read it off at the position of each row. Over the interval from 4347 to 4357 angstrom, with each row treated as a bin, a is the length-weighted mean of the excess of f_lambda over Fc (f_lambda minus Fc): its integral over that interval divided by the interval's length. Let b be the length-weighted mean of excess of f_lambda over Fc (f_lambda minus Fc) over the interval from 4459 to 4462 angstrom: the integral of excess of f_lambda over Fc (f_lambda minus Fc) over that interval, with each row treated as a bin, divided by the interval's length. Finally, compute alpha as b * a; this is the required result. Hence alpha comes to 0.06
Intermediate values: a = 0.0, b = -1.3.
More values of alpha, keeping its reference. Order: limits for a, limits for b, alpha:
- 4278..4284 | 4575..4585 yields -0.11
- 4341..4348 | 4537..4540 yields 0.41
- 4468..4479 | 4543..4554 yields -0.04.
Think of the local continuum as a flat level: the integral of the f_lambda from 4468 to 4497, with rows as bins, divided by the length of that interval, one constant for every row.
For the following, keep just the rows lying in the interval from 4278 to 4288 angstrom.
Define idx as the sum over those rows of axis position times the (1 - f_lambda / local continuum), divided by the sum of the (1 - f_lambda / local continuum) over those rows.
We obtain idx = 4283.3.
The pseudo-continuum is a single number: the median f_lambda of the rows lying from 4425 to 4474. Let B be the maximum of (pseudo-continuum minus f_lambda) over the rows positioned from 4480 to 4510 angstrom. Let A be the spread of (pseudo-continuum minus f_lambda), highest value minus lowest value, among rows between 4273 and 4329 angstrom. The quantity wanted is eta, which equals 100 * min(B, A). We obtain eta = 93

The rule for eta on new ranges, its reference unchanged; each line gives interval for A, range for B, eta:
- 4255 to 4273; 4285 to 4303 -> 388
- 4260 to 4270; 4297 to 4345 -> 387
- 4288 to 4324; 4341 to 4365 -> 504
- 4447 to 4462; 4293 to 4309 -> 333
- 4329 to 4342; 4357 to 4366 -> 225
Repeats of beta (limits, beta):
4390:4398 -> 13.0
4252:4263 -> 10.7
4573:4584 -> 15.4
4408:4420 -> 13.5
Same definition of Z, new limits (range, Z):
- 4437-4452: 4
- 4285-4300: 10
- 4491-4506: 0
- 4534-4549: 2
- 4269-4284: 10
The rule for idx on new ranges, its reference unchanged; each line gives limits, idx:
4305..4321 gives 4310.6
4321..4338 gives 4327.9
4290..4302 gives 4296.1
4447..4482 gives 4457.1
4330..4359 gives 4346.1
